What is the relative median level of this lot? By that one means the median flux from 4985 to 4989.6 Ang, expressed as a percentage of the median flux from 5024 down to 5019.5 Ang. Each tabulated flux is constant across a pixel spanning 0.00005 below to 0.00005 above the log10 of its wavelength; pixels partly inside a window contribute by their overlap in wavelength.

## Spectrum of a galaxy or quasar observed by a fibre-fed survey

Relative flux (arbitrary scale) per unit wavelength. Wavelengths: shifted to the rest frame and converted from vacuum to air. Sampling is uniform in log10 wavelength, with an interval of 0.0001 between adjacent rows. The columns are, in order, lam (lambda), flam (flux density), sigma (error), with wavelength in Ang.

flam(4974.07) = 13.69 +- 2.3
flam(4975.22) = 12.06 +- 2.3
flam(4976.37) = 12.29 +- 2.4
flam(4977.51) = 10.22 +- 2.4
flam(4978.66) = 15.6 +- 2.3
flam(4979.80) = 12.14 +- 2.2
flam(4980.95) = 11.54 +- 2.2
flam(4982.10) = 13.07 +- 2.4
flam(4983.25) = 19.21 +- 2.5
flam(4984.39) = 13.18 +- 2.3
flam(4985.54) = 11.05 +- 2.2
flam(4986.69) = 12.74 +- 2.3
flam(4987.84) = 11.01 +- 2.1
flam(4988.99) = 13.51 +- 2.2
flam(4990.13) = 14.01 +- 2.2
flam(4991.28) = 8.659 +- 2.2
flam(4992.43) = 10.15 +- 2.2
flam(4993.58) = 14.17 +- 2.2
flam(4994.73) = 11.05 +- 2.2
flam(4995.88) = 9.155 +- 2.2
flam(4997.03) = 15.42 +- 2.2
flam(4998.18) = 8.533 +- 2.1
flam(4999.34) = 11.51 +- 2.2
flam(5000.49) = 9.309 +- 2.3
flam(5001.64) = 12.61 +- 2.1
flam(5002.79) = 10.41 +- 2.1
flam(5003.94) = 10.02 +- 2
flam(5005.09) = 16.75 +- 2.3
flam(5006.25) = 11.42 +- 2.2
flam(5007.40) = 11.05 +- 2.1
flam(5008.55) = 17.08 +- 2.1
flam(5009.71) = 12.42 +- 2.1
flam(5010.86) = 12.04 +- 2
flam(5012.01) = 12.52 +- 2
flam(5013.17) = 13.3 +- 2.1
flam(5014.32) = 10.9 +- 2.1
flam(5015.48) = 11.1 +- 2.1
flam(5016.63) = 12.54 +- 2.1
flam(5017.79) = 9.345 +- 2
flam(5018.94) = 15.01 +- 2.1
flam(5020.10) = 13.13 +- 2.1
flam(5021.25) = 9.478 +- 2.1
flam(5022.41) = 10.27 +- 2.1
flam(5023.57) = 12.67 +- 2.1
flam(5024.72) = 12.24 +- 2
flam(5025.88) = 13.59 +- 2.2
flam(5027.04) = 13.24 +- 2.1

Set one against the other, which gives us 104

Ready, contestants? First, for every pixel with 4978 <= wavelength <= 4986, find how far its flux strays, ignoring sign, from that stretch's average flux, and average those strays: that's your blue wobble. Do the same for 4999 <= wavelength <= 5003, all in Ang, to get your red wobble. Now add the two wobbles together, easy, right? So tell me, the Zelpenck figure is 3.23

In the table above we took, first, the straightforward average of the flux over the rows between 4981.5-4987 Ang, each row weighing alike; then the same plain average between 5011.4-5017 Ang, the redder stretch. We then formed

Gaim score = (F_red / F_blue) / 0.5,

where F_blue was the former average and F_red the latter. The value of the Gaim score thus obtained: 1.74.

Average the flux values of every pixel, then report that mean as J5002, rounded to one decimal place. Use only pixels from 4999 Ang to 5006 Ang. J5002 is 11.8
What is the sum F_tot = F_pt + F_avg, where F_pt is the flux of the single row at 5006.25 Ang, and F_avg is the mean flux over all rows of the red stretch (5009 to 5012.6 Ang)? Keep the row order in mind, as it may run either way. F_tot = 24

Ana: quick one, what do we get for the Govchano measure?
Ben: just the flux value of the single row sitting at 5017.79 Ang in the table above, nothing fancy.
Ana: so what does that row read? 9.345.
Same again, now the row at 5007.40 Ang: 11.05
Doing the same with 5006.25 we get 11.42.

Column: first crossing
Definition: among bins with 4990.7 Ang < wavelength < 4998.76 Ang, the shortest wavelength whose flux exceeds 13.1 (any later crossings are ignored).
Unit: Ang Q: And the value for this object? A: 4993.58 Ang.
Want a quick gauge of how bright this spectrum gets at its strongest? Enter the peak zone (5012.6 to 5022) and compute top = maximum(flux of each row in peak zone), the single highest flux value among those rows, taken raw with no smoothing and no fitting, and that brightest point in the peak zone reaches 15.01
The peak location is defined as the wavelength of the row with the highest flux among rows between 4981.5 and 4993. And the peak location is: 4983.25 Ang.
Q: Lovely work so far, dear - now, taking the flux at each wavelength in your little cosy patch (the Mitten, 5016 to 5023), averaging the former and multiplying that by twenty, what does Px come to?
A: 233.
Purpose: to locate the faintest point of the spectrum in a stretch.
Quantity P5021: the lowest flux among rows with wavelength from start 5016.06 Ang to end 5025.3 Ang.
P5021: 9.345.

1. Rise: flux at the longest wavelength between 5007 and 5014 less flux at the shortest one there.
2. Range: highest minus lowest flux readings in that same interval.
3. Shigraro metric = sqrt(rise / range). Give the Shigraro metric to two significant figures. 0.61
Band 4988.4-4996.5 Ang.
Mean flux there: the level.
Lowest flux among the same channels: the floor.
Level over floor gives 1.33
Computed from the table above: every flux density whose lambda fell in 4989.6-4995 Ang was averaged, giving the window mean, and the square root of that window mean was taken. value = 3.41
